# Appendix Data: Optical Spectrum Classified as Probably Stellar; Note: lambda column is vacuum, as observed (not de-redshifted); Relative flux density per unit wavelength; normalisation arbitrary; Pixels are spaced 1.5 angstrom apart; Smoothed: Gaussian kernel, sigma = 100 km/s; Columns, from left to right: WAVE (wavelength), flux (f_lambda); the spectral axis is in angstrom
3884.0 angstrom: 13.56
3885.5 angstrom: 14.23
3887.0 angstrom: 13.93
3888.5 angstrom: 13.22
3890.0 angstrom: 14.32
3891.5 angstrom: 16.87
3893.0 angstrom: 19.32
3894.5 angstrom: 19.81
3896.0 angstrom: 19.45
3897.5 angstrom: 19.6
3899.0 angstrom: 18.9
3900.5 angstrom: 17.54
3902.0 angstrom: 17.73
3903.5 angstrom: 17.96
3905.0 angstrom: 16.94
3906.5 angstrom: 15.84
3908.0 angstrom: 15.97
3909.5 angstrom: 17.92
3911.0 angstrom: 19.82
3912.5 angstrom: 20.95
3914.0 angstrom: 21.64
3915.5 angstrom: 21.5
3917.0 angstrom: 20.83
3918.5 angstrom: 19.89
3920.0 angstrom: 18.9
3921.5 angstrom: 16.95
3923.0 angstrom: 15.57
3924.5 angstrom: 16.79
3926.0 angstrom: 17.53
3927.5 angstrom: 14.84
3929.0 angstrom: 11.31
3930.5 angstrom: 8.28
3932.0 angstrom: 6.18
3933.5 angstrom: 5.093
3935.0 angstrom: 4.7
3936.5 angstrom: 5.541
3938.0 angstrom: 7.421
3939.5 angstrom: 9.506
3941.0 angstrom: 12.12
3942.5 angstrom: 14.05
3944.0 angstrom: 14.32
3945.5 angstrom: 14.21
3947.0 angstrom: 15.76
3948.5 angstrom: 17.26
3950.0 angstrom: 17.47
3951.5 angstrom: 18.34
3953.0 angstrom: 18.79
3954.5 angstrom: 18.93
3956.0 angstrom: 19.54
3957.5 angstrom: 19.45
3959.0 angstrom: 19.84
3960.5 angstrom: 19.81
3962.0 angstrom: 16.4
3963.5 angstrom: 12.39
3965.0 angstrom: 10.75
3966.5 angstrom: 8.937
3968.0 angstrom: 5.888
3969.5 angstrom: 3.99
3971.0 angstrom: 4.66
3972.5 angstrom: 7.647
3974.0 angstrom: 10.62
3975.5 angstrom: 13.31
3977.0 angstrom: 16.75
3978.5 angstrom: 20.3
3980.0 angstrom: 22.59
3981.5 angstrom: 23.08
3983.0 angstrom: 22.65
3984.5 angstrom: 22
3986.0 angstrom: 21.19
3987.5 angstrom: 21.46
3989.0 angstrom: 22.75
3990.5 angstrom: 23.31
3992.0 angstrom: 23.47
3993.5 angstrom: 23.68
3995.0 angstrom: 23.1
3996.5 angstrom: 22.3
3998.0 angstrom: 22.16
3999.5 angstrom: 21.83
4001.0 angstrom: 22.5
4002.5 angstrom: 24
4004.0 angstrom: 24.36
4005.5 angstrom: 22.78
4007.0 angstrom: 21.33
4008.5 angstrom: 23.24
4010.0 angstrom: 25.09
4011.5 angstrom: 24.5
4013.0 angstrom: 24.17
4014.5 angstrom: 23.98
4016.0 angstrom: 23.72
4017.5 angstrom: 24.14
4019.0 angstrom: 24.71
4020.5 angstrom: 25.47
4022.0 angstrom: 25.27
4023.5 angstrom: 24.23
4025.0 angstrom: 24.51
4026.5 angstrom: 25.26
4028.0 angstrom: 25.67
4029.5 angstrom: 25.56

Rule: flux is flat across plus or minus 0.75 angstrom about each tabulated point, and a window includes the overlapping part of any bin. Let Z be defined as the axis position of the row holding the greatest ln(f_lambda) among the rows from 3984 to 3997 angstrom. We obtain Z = 3993.5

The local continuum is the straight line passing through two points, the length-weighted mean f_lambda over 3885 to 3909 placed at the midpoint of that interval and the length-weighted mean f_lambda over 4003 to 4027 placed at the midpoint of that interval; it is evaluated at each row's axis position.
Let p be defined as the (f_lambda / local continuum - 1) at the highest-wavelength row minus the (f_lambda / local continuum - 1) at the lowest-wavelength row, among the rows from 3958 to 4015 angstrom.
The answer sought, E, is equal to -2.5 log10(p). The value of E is 3.5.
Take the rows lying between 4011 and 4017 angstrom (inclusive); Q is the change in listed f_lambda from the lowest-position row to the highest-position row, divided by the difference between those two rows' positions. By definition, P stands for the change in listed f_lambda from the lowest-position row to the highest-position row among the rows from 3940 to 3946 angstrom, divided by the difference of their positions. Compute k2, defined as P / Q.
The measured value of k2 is -3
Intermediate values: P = 0.5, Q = -0.17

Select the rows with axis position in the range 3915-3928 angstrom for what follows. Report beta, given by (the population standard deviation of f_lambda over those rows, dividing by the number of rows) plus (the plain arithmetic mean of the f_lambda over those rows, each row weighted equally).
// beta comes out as 20.3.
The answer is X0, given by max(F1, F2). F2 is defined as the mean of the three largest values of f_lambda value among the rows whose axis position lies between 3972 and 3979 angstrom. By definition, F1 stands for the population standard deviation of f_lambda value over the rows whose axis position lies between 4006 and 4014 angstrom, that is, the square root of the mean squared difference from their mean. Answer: 17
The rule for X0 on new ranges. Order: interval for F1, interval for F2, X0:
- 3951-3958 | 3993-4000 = 23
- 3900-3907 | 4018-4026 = 25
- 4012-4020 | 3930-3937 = 7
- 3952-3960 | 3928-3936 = 9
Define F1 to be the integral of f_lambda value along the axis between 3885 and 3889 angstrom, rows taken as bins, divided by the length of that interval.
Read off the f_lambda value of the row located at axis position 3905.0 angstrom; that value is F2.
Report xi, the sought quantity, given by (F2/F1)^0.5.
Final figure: 1.11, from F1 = 13.8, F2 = 16.94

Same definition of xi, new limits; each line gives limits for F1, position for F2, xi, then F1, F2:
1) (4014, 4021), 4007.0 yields 0.94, 24.4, 21.33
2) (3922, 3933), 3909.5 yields 1.18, 12.8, 17.92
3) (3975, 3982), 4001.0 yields 1.08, 19.3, 22.5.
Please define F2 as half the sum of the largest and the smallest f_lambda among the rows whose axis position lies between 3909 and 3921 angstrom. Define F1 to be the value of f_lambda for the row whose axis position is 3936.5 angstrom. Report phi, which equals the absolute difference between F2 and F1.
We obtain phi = 14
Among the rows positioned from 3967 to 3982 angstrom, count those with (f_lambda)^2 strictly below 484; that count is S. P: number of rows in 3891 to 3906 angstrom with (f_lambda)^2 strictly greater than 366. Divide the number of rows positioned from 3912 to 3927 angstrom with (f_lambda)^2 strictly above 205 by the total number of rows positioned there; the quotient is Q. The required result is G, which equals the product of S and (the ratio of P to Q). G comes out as 32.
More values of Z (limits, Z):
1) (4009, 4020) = 4010.0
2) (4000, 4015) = 4010.0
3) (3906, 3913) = 3912.5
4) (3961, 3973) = 3962.0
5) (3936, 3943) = 3942.5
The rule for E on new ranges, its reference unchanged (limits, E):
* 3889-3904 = 1.9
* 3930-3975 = 3.1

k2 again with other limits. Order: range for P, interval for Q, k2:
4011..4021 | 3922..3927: 0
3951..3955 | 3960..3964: 0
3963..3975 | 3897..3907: 0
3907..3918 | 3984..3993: 3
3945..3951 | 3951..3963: -4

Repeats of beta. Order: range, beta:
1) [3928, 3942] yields 10.4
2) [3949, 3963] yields 19.8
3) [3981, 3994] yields 23.5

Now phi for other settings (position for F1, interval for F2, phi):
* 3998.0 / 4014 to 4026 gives 2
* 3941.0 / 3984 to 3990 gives 10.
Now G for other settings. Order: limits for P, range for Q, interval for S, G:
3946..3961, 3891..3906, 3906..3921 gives 40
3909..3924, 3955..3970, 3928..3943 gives 120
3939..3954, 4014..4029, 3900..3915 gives 0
